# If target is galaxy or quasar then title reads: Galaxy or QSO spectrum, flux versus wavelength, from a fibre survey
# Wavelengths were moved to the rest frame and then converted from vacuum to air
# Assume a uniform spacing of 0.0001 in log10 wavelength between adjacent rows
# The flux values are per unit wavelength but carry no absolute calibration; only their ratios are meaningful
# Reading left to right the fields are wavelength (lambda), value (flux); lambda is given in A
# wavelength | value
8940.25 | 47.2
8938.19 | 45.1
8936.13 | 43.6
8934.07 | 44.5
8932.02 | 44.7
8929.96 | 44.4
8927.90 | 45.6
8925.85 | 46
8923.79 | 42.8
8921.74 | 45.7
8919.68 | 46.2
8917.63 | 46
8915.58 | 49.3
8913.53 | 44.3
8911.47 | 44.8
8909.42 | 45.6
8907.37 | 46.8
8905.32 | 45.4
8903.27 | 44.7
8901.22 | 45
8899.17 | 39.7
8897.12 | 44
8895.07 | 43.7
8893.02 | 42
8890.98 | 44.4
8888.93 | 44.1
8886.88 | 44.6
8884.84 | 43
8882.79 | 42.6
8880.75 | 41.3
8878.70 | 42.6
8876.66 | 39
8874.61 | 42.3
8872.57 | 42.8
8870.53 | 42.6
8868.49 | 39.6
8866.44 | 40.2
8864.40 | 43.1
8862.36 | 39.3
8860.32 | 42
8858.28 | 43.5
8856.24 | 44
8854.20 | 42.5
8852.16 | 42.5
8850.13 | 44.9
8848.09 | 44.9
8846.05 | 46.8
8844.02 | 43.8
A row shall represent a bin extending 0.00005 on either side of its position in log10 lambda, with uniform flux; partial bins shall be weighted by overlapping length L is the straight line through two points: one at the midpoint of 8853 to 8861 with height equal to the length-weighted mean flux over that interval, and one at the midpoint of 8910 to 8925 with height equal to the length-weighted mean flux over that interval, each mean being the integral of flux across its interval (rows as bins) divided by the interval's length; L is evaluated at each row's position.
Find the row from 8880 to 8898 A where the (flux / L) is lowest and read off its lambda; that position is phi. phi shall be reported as 8880.75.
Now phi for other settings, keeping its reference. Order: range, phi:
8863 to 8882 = 8876.66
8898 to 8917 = 8899.17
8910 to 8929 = 8923.79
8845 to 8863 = 8862.36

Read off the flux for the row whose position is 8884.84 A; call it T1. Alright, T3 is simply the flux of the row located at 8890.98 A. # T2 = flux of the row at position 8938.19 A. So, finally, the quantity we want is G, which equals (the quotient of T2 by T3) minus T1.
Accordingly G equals -42.0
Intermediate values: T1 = 43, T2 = 45.1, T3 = 44.4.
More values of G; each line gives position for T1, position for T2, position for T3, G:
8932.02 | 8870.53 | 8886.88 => -43.7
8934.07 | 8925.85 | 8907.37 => -43.5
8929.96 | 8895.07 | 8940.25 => -43.5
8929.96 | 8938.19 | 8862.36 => -43.3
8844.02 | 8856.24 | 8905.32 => -42.8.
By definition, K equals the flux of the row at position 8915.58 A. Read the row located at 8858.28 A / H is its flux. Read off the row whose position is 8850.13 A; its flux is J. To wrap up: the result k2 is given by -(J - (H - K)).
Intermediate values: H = 43.5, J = 44.9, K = 49.3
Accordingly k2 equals -51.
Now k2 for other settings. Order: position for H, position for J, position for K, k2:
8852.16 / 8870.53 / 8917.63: -46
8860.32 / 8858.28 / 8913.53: -46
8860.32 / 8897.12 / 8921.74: -48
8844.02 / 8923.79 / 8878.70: -42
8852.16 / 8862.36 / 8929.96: -41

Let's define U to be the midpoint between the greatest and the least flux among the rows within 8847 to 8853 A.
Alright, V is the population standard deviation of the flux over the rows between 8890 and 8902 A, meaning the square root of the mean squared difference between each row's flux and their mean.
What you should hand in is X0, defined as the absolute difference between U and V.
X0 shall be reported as 41.9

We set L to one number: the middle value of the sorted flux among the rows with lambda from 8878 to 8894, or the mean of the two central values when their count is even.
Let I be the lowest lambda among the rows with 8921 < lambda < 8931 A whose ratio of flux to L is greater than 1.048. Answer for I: 8921.74 A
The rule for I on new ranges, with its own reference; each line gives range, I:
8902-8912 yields 8905.32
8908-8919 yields 8909.42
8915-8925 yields 8915.58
